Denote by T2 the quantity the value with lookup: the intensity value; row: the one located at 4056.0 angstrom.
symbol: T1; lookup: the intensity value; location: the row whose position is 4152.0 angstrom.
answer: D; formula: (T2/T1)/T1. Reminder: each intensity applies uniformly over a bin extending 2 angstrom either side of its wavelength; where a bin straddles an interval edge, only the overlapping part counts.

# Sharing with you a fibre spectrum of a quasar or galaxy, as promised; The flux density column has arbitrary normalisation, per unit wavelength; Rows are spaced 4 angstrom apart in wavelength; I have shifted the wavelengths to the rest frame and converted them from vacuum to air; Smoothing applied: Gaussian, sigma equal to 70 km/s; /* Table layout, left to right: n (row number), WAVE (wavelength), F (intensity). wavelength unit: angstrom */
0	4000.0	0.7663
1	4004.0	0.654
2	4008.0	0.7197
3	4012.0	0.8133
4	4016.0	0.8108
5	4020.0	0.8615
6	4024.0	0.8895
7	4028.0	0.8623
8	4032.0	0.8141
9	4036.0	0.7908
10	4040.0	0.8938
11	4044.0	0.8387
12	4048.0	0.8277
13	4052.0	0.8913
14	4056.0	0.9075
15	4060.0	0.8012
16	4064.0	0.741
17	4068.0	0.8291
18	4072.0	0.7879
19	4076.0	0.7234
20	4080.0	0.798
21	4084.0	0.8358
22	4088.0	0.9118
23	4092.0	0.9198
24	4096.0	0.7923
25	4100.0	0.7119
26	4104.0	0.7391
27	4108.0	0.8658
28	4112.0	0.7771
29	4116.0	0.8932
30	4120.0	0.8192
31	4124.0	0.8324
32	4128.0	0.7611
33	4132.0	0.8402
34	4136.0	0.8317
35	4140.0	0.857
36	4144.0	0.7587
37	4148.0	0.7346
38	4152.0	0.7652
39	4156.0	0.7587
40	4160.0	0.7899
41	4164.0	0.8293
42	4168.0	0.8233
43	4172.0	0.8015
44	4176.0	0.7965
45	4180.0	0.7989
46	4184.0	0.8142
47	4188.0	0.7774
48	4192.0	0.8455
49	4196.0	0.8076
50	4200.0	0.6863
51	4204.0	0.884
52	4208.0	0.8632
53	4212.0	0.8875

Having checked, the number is 1.5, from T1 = 0.7652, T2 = 0.9075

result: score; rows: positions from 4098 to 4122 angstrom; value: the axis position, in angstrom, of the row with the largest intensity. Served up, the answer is 4116.0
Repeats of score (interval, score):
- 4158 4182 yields 4164.0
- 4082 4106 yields 4092.0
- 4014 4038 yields 4024.0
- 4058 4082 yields 4068.0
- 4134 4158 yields 4140.0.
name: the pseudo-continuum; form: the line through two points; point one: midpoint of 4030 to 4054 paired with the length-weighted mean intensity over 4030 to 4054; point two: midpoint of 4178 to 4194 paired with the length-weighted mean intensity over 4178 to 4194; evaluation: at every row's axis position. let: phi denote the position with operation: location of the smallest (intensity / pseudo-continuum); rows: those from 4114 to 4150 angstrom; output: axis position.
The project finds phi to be 4148.0 angstrom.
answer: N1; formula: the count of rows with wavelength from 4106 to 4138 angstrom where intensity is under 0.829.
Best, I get 3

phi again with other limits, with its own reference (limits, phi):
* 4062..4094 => 4076.0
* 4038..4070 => 4064.0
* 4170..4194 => 4188.0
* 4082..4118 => 4100.0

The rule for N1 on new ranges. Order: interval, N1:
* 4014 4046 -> 3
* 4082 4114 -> 4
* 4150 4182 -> 7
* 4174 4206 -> 6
